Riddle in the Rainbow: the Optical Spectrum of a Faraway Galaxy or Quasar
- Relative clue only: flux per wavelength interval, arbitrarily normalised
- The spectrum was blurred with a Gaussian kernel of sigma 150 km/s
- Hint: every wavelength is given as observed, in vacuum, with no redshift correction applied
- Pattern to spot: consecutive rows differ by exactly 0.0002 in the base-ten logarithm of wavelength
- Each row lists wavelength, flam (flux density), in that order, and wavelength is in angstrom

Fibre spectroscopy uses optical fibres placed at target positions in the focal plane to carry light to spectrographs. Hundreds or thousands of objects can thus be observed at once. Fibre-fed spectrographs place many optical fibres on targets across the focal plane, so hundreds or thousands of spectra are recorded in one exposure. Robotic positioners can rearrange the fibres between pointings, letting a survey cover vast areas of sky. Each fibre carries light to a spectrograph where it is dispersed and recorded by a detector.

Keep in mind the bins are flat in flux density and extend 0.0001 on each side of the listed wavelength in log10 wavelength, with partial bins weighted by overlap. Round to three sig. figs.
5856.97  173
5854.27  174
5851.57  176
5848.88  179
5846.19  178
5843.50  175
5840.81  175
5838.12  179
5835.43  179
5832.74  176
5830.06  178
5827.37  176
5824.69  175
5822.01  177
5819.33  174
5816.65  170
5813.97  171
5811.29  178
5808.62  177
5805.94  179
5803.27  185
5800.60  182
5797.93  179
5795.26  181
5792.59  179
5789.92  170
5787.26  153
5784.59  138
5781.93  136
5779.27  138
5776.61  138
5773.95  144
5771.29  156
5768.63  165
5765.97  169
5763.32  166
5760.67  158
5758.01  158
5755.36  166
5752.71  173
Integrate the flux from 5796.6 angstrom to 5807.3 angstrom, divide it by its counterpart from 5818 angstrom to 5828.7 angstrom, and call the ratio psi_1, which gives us 1.03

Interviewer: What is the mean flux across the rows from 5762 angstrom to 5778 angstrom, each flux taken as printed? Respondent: 156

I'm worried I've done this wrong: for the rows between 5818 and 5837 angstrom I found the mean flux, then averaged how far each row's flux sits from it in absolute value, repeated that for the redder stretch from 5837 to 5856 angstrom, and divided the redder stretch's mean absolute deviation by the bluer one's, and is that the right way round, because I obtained 1.3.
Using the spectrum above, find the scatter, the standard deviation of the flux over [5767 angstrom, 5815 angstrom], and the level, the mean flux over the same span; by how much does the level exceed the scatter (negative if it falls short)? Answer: 146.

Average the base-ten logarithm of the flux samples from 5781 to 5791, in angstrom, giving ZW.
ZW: 2.17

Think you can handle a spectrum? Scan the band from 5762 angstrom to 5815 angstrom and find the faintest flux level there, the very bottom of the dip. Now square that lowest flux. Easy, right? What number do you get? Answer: 18496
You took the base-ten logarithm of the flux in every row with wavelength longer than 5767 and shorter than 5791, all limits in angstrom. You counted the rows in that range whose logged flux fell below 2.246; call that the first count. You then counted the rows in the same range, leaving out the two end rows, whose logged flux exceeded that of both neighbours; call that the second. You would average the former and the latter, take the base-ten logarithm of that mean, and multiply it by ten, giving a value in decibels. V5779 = 6.5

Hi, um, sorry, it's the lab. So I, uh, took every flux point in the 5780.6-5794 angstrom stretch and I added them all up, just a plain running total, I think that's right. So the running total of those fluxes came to 776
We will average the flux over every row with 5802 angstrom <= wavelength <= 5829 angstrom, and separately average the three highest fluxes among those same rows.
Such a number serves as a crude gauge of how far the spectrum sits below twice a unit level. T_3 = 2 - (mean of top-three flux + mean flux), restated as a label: -355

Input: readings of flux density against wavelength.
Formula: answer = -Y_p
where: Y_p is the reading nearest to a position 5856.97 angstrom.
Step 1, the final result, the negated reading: -173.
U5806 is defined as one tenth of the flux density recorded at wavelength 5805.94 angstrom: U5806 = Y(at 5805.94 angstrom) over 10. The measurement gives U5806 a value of 17.9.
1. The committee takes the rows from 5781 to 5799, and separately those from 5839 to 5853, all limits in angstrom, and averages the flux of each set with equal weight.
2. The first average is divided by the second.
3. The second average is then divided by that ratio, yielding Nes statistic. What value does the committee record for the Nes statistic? 192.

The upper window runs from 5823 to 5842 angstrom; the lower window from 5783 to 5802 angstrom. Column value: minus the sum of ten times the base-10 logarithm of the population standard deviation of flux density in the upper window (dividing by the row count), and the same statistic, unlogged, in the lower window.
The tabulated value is -18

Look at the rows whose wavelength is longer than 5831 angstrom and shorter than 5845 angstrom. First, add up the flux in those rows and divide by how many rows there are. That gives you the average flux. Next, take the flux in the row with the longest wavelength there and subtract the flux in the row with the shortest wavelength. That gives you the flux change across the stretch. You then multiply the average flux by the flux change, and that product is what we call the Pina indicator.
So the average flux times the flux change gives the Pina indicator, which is -177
